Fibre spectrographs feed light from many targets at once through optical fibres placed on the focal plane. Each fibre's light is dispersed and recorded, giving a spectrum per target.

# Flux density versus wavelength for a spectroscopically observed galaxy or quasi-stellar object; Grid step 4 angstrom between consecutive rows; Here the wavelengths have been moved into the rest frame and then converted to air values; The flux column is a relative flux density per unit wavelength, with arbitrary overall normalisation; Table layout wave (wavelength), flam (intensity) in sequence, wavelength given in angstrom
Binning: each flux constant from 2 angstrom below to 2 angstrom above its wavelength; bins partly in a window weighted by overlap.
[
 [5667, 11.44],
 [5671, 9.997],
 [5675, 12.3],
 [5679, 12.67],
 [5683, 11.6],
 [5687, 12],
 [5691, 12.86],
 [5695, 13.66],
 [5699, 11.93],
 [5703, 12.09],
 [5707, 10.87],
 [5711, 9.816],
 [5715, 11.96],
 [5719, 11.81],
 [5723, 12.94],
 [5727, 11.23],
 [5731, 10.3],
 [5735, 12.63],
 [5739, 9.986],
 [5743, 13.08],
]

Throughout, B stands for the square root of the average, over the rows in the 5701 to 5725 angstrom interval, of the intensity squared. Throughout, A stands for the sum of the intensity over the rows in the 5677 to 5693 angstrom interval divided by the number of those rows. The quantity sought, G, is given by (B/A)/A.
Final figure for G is 0.077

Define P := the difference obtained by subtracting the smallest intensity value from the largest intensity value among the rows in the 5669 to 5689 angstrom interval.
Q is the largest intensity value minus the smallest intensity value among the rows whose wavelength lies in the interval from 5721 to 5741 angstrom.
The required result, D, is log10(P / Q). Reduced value -0.04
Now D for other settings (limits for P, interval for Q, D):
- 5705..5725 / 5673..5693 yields 0.39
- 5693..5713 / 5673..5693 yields 0.48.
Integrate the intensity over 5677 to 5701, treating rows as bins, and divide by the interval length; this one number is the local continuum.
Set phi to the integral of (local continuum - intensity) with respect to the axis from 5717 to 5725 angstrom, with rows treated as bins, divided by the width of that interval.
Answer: 0.1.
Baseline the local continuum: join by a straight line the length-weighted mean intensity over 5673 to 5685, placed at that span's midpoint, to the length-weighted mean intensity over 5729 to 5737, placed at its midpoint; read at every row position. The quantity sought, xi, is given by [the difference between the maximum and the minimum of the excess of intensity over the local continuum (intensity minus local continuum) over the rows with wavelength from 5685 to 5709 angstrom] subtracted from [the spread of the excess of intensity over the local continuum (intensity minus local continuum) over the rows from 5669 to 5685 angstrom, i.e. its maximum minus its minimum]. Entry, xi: 0.15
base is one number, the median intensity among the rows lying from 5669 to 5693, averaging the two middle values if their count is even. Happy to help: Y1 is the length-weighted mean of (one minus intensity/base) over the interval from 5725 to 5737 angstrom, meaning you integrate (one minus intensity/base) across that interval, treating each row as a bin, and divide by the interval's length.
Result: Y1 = 0.063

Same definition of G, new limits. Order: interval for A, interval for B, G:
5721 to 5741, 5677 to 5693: 0.094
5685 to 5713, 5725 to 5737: 0.081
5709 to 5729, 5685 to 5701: 0.095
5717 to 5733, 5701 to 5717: 0.084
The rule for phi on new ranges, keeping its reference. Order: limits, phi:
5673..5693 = 0.2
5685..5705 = -0.1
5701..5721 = 1.1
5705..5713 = 2.1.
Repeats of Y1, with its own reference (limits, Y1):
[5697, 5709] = 0.043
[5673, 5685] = -0.003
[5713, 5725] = -0.007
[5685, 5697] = -0.057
